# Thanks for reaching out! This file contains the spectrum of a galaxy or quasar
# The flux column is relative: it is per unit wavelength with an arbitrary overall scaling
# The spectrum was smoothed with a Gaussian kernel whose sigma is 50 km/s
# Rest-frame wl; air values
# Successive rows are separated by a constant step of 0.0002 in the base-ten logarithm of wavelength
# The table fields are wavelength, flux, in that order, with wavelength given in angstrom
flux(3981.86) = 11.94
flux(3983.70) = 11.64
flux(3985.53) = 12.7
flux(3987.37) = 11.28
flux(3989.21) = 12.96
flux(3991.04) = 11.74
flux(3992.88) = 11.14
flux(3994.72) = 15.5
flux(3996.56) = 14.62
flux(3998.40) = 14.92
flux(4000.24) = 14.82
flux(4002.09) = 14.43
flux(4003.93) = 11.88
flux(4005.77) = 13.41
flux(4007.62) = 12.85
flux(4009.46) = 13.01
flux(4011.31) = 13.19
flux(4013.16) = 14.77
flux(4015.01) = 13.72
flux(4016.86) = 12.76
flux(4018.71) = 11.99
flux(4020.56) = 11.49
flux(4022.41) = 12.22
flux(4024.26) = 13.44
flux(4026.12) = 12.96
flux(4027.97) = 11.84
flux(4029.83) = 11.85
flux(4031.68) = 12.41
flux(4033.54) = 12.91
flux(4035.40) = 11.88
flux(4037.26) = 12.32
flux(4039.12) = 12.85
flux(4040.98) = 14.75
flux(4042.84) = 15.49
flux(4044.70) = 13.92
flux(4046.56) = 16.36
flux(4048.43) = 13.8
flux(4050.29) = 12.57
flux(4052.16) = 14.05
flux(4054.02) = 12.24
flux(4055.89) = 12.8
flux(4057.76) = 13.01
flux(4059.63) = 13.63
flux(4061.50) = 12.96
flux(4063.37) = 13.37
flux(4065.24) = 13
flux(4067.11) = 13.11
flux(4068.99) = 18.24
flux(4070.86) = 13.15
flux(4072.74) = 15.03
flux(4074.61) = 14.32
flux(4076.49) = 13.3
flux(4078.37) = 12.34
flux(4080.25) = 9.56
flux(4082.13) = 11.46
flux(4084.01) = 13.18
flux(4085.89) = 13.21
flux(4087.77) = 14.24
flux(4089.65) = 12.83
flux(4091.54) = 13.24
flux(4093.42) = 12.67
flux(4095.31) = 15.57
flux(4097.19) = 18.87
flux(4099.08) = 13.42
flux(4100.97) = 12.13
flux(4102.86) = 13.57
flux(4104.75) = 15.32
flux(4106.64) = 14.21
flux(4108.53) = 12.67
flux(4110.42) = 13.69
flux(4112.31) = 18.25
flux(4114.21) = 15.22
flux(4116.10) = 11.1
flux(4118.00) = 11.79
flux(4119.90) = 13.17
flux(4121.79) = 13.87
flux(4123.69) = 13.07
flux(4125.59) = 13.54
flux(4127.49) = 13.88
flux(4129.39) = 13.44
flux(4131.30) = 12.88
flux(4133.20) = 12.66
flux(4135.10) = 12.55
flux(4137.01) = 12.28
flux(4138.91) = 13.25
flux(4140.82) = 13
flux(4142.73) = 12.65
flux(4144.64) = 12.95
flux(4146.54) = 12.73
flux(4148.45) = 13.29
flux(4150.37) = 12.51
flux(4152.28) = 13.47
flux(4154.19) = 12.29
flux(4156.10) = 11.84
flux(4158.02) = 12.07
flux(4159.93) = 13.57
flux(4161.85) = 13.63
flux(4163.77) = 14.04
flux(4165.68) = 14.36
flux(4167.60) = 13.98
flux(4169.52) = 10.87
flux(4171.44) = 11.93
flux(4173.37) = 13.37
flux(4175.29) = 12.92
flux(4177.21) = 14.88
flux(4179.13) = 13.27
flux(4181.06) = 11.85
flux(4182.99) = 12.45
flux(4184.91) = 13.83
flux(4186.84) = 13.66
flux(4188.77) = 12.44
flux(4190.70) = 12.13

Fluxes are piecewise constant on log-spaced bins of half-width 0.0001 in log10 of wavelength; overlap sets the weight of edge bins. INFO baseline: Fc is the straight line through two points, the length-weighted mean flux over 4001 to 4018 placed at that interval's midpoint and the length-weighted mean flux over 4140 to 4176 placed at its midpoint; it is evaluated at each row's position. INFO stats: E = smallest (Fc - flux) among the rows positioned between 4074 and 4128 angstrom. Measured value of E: -5.78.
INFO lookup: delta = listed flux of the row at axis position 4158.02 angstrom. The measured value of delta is 12.07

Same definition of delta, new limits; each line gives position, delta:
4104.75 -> 15.32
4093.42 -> 12.67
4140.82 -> 13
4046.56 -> 16.36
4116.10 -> 11.1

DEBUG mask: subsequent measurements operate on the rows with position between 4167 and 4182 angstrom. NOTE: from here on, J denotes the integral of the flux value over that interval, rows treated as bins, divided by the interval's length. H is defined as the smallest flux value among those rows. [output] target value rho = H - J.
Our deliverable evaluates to -2.0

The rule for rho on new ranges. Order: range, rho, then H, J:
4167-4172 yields -1.3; 10.87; 12.2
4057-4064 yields -0.3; 12.96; 13.2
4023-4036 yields -0.6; 11.84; 12.5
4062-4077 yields -1.2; 13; 14.2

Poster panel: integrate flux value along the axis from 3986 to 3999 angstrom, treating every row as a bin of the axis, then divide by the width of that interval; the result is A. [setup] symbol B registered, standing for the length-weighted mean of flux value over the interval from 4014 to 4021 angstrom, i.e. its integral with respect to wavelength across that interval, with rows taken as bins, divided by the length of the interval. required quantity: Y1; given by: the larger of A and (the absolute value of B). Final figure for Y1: 13.11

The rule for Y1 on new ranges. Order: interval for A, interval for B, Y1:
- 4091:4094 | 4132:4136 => 12.97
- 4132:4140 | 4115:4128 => 12.92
